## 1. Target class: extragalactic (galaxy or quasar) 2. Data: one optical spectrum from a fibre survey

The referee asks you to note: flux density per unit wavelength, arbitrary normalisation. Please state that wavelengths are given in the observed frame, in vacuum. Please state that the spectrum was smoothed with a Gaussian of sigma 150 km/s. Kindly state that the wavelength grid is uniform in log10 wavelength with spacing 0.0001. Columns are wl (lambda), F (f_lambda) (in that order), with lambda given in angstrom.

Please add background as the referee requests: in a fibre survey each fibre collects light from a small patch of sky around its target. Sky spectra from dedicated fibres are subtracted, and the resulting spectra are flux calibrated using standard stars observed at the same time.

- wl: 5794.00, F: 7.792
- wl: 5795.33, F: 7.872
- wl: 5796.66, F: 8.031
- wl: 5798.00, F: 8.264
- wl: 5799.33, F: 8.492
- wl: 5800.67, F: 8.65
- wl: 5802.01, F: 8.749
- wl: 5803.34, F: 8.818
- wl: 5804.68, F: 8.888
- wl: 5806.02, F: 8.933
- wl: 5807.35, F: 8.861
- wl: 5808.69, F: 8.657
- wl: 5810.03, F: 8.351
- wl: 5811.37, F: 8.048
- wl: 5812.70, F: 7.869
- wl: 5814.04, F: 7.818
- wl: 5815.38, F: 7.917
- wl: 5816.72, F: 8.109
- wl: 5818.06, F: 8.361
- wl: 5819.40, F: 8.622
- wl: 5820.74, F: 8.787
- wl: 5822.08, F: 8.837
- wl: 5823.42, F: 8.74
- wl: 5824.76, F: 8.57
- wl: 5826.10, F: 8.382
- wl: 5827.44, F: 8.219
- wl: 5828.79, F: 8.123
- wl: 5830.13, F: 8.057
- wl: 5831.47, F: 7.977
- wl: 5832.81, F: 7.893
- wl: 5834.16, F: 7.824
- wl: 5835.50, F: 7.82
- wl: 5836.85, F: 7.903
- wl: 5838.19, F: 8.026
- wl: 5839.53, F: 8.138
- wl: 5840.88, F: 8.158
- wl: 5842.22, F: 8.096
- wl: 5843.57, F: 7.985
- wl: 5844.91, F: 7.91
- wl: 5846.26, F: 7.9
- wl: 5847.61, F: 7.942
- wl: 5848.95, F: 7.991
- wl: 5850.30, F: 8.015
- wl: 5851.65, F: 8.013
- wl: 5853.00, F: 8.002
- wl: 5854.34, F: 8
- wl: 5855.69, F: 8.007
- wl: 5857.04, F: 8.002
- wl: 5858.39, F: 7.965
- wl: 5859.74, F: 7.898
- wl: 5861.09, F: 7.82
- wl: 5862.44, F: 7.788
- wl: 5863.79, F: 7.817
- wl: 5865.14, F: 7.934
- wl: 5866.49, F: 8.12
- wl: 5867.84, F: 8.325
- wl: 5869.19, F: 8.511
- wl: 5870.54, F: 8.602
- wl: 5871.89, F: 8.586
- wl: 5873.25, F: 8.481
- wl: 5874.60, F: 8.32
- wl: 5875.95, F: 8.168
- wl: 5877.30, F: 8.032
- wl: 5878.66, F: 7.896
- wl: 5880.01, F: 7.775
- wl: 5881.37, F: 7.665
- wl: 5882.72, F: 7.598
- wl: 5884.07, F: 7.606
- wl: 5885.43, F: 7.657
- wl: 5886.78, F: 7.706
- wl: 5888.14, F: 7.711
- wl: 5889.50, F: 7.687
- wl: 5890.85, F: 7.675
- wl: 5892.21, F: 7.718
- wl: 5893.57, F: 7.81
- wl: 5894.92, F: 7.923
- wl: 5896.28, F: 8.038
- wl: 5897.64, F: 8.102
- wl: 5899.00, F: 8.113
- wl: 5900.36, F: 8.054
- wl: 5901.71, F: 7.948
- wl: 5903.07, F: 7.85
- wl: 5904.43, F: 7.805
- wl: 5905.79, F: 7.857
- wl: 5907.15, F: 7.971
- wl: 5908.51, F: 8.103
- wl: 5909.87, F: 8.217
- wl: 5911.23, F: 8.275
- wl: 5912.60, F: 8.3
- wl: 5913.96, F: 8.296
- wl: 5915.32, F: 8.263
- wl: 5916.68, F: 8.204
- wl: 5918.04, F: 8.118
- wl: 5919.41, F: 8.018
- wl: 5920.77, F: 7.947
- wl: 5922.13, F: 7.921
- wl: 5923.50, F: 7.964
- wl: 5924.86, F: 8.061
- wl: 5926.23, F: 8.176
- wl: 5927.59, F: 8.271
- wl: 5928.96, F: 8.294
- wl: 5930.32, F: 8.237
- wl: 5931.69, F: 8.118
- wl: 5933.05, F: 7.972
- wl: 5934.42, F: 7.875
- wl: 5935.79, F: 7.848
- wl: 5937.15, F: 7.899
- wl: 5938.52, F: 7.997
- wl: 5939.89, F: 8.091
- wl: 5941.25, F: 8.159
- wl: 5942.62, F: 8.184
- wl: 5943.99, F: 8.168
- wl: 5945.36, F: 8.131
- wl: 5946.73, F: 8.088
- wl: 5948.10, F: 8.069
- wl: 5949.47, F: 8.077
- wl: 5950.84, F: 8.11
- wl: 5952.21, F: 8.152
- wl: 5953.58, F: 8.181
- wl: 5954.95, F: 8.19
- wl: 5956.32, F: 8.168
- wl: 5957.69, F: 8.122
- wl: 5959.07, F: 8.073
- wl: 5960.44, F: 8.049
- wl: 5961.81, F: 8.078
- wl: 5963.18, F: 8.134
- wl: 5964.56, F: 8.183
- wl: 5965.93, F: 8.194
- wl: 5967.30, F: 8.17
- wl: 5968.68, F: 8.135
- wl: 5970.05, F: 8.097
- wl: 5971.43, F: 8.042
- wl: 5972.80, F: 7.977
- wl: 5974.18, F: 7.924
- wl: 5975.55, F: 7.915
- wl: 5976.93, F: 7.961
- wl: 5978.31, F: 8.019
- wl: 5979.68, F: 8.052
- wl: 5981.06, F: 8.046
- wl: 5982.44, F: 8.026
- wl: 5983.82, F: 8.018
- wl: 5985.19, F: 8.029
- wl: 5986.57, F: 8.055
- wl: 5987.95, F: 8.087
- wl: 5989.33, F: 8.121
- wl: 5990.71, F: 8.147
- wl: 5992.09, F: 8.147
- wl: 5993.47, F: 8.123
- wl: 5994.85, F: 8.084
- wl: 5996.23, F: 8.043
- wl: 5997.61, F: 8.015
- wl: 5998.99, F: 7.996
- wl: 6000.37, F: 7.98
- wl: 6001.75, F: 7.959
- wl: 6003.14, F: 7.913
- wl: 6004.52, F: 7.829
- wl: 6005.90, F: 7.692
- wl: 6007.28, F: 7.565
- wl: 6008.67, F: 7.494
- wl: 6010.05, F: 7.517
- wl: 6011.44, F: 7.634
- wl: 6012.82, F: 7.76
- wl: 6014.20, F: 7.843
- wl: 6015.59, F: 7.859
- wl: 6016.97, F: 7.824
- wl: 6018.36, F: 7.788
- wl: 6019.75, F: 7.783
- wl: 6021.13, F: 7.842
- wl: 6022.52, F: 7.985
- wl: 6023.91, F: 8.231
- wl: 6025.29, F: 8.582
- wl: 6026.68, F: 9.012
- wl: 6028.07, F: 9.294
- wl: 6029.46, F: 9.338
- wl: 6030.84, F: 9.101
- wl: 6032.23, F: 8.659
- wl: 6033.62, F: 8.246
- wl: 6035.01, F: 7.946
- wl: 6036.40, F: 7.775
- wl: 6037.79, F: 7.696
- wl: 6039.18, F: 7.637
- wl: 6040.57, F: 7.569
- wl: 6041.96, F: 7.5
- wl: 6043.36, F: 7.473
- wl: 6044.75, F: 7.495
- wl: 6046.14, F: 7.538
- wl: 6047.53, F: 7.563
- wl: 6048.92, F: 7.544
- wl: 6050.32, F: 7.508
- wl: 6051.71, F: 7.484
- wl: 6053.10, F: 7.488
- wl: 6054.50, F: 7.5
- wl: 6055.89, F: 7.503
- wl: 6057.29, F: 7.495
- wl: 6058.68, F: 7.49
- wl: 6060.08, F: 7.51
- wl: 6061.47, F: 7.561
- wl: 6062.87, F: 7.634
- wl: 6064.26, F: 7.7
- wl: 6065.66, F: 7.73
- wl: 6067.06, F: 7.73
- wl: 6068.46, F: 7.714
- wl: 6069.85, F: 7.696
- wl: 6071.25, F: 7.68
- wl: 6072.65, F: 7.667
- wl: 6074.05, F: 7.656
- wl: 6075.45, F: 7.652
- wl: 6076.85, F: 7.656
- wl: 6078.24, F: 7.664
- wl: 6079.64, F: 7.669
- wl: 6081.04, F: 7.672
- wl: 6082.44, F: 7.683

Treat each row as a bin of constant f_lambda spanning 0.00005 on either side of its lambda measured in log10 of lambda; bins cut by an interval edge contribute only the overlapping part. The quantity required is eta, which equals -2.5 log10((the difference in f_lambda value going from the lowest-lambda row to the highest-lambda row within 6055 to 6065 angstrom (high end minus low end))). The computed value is 1.8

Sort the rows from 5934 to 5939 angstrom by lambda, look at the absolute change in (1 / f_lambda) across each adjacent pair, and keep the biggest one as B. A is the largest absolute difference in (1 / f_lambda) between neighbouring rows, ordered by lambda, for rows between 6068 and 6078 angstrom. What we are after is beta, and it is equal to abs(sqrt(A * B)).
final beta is 0.0007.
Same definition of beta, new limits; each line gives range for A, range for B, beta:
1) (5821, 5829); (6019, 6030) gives 0.0038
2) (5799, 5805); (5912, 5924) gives 0.0018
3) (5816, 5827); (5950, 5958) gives 0.0016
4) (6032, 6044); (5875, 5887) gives 0.0035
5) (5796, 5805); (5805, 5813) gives 0.0040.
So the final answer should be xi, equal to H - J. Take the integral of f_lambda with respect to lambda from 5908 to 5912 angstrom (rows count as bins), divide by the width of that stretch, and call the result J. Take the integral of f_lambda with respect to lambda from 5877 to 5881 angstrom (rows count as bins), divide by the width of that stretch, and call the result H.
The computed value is -0.34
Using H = 7.85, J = 8.19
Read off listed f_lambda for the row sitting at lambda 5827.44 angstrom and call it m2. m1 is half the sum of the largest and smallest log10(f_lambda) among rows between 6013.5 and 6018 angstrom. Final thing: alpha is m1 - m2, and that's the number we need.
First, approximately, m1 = 0.894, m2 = 8.219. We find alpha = -7.3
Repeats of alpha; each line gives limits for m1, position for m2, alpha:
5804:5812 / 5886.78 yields -6.8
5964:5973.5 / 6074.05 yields -6.7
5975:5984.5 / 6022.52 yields -7.1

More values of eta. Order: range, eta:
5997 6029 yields -0.3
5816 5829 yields 4.6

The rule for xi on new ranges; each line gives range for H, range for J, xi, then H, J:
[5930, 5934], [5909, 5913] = -0.16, 8.08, 8.24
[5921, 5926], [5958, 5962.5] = -0.08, 7.99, 8.07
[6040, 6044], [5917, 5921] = -0.55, 7.50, 8.05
